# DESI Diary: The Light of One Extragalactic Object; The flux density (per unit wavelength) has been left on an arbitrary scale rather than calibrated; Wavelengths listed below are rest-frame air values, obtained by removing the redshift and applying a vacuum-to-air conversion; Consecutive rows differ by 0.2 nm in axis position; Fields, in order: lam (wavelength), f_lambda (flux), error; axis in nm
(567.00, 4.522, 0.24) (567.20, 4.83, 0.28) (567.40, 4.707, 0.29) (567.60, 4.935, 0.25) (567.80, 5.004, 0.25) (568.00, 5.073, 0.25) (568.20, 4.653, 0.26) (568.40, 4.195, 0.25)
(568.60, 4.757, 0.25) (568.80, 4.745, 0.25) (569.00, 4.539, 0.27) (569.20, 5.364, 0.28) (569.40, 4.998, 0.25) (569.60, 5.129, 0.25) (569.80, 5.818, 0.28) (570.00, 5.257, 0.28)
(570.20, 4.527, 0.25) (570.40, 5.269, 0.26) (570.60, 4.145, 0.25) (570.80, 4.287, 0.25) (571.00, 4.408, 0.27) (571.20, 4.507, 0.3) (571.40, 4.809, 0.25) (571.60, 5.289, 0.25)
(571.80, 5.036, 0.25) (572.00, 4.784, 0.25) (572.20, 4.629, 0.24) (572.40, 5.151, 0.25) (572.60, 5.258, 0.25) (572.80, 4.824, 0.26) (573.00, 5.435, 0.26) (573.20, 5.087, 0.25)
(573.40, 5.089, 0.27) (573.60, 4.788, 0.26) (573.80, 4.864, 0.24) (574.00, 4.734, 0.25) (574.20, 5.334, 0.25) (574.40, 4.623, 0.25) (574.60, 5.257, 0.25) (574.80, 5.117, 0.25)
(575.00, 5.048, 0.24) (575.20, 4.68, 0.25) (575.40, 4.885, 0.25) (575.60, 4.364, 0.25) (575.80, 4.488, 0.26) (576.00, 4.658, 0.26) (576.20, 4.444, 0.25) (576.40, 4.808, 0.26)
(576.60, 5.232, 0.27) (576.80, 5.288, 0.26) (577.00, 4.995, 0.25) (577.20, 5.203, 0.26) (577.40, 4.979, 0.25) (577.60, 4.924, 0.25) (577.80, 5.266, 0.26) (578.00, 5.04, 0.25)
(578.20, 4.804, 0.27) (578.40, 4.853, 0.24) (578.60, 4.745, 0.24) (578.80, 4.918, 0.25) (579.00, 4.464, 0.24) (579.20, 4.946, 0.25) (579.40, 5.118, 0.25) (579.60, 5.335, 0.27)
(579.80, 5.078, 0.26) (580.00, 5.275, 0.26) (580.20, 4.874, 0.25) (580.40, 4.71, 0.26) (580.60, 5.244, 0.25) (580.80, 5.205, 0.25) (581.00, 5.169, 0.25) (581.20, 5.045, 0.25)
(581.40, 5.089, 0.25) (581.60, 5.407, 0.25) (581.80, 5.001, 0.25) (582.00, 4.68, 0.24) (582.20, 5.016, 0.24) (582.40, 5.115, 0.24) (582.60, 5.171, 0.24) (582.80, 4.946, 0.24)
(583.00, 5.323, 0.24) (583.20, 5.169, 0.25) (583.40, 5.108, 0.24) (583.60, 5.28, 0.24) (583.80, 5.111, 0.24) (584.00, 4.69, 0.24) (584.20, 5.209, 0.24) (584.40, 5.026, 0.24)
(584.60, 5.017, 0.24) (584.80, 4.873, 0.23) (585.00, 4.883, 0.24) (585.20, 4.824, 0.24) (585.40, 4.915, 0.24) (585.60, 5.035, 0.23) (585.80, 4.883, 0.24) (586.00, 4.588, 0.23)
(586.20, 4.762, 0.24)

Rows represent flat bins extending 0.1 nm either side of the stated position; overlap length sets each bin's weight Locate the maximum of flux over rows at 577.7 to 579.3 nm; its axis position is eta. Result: 577.80 nm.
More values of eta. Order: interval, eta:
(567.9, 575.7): 569.80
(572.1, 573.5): 573.00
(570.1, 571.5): 570.40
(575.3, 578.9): 576.80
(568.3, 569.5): 569.20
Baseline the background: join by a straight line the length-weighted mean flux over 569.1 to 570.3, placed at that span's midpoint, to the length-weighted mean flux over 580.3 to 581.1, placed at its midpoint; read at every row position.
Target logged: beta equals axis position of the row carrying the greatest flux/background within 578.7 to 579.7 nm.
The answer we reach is 579.60 nm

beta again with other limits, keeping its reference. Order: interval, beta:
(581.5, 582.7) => 581.60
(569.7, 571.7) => 569.80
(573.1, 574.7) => 574.20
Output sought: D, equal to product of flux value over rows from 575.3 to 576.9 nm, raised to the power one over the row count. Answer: 4.76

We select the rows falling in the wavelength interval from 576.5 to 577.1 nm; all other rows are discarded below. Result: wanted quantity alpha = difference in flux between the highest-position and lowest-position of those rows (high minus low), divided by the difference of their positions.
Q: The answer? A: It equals -0.59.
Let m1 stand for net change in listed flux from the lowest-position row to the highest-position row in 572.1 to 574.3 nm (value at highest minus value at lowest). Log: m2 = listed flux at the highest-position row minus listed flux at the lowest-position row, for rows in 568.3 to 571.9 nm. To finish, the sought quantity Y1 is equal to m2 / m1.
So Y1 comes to 1.2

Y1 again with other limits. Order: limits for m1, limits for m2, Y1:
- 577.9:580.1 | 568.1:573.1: 3.3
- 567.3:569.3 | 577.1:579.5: -0.1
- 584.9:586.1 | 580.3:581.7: -2.4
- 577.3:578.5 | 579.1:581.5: -1.1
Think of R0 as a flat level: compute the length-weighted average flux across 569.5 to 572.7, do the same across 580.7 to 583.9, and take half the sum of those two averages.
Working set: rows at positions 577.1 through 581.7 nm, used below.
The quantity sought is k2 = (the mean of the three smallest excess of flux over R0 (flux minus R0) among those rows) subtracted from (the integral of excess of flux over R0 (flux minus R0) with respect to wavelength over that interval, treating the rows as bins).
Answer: 0.48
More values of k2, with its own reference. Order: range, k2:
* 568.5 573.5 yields 0.33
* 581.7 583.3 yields 0.21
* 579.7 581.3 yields 0.24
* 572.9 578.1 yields 0.28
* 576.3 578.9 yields 0.22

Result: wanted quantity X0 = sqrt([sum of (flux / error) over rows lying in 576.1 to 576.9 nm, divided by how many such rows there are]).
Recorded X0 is 4.36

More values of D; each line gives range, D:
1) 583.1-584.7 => 5.07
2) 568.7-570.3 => 5.03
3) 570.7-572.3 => 4.71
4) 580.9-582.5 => 5.06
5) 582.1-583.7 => 5.14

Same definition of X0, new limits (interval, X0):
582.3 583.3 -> 4.61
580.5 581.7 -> 4.56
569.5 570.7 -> 4.38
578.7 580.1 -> 4.44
